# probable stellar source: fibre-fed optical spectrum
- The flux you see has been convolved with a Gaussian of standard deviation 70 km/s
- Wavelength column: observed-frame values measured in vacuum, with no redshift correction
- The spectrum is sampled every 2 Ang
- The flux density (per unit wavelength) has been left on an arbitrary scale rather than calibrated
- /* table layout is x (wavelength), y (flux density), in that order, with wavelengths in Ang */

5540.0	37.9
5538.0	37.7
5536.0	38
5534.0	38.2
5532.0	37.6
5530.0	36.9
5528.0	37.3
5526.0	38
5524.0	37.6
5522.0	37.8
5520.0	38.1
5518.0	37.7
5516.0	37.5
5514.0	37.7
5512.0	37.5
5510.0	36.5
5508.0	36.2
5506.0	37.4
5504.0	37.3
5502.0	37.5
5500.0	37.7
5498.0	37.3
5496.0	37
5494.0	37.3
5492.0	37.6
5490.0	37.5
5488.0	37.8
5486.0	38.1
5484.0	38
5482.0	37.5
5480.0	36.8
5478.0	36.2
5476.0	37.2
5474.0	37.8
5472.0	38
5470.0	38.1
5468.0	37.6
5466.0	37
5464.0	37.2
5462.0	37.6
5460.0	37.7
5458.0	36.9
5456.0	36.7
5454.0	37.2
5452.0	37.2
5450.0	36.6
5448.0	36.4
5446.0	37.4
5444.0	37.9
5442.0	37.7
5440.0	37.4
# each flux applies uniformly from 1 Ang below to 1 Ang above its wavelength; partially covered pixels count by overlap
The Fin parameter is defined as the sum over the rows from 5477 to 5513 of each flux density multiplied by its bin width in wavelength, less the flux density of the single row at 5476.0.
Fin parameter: 1305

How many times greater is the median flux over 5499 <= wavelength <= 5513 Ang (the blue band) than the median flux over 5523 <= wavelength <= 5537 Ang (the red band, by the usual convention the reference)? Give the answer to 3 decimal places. 0.995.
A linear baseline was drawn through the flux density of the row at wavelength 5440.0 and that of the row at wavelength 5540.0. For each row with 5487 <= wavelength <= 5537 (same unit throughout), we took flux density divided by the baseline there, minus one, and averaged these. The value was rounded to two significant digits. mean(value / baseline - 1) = -0.0074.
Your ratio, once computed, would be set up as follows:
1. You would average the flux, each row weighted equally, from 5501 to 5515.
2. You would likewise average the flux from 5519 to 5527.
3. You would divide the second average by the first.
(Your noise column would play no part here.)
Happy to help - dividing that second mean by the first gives 1.02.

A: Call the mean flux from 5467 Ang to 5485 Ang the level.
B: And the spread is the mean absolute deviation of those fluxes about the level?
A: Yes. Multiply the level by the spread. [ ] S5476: 18.3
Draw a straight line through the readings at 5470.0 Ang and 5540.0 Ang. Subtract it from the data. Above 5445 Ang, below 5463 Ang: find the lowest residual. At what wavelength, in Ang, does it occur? 5448.0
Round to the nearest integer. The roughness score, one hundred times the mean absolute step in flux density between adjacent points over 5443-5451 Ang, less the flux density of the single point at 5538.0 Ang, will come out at 19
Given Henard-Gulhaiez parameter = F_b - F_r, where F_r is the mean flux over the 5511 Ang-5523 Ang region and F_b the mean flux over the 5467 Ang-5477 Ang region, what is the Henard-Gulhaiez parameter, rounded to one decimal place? 0.0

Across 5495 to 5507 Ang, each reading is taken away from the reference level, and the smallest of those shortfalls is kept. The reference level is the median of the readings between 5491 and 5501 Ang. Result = -0.40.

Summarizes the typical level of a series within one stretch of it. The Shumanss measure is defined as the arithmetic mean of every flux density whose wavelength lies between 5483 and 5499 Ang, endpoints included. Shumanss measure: 37.6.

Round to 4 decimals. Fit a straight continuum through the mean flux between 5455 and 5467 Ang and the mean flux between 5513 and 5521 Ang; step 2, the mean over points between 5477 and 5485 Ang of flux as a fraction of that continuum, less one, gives -0.0070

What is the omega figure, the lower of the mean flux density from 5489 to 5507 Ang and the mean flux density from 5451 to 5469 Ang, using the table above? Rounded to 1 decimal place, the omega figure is 37.2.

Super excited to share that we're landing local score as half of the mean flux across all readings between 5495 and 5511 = 18.6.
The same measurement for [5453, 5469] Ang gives 18.6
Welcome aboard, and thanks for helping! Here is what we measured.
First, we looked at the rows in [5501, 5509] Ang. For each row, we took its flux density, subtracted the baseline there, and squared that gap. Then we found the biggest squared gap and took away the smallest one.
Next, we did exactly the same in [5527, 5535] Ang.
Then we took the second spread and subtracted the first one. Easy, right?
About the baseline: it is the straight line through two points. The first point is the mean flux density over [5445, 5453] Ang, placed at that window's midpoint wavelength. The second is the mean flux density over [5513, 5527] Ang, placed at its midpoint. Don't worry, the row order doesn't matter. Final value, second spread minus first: -1.1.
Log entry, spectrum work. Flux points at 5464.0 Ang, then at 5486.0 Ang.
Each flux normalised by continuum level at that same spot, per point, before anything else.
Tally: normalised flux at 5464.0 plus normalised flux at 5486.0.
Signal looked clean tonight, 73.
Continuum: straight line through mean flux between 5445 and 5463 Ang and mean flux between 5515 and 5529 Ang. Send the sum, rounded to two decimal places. 2.02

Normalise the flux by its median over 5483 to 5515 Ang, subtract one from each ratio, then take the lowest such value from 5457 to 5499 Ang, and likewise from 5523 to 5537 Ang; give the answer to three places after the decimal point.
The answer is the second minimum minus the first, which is 0.019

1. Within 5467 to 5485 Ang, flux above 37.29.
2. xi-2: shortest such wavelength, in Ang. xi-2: 5468.0 Ang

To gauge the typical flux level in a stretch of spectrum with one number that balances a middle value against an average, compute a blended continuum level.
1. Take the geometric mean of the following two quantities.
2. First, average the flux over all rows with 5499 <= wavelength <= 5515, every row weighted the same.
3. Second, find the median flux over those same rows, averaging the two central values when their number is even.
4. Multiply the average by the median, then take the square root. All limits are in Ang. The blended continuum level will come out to 37.3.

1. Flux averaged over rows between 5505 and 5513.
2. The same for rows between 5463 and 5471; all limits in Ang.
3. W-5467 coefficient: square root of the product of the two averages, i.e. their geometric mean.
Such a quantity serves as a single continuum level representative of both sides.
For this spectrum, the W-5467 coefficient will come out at 37.2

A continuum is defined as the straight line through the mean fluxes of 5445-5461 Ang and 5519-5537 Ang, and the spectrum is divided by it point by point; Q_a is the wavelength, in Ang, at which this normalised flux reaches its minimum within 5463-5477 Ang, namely 5466.0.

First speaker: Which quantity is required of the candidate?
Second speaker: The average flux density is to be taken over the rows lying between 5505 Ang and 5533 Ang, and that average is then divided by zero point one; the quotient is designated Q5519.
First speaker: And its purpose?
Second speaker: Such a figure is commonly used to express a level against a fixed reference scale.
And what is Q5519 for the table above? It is 374.1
